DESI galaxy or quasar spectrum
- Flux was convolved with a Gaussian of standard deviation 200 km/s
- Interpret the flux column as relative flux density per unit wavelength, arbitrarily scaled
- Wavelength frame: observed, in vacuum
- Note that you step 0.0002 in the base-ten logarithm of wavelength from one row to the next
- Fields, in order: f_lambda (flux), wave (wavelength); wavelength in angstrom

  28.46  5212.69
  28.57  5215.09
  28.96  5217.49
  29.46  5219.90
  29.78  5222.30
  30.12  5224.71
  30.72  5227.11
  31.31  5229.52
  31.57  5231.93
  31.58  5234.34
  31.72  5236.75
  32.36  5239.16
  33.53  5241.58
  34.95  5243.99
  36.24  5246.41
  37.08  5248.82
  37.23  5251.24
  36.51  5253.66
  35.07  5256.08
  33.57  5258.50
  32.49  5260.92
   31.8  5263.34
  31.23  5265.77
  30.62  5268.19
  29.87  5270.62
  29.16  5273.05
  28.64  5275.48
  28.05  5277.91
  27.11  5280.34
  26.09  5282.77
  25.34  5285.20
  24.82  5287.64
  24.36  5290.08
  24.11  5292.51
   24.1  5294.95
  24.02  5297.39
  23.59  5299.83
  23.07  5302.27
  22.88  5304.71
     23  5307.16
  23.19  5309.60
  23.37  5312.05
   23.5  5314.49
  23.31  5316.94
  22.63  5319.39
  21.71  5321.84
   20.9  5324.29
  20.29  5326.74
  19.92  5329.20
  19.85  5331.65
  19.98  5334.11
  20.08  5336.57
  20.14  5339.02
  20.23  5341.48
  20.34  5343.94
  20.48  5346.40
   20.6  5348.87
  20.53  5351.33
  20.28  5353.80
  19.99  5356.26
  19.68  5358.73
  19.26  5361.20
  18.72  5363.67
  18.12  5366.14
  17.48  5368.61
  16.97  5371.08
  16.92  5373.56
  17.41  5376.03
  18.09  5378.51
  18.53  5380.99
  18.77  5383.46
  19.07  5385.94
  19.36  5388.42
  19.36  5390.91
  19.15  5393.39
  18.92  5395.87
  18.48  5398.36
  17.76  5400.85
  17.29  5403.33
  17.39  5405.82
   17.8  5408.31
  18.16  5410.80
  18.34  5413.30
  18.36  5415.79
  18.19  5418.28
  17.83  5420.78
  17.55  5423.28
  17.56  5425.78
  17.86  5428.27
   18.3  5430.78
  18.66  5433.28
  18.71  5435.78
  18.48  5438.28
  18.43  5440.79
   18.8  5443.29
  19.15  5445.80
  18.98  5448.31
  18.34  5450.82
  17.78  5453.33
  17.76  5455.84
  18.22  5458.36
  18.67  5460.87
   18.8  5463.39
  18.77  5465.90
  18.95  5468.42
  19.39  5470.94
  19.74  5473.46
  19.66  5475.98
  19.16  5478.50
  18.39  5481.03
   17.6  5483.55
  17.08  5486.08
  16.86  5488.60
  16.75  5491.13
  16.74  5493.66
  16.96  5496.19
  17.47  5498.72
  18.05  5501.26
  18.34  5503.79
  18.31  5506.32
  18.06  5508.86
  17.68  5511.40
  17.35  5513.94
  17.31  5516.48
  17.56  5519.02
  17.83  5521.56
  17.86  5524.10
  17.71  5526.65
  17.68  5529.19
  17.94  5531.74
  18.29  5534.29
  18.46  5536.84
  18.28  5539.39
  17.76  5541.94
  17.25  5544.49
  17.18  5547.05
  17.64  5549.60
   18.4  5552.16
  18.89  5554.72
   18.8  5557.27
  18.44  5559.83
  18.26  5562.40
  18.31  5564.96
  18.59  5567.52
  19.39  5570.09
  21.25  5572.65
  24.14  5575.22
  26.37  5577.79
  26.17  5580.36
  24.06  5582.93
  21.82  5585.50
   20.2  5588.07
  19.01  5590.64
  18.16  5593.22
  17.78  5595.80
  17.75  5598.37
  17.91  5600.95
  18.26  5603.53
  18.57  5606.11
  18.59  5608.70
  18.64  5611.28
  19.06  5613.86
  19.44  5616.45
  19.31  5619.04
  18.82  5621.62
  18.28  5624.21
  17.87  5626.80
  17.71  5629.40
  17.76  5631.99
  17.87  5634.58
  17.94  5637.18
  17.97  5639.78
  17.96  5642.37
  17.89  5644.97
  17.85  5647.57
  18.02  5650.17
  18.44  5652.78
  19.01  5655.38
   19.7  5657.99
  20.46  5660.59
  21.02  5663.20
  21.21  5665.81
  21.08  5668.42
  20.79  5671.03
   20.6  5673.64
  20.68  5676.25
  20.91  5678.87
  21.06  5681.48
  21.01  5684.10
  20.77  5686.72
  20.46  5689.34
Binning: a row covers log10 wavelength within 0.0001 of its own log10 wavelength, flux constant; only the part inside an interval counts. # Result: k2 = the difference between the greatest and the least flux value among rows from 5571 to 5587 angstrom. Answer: 5.1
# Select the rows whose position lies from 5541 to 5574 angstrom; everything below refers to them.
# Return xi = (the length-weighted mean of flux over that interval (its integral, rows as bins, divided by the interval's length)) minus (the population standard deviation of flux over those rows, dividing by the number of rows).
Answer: 17.5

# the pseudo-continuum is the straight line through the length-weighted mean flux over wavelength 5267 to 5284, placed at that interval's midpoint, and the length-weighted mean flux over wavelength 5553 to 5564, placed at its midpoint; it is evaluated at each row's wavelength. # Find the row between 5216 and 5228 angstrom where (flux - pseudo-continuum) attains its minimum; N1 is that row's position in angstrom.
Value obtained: 5217.49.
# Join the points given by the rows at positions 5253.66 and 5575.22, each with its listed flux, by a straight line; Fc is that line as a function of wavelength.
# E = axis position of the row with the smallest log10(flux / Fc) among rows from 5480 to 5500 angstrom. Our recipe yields 5491.13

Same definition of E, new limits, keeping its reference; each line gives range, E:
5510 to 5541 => 5513.94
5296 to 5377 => 5371.08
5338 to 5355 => 5339.02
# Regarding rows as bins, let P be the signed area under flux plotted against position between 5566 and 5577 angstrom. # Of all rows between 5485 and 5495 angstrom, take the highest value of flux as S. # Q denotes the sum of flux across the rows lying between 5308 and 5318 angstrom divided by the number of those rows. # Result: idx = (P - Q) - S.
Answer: 191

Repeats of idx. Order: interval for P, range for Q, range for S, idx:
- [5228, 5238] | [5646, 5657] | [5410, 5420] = 279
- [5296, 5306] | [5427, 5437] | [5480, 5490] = 197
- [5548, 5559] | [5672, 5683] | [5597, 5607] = 163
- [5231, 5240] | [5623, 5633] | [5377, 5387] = 249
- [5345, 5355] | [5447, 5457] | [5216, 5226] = 156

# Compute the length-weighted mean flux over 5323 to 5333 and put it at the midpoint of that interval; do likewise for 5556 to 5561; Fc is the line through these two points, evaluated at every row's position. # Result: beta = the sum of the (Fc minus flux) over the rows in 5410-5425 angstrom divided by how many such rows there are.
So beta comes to 1.5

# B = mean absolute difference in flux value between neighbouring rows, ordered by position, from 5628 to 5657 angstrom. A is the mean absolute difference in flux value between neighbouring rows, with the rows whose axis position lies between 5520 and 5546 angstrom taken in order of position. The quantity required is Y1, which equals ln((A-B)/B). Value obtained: -0.5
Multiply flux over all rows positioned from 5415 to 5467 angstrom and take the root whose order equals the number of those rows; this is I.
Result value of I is 18.3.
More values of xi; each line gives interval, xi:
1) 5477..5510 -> 16.9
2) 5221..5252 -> 30.4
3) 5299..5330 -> 21.2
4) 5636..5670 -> 17.8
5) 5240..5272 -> 31.4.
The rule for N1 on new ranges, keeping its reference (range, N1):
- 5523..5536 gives 5526.65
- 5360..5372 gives 5371.08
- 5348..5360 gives 5358.73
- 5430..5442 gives 5430.78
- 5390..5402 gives 5400.85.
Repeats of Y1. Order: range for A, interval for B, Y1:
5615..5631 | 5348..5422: -3.7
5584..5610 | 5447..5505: -0.6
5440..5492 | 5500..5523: -0.6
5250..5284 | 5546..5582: -3.1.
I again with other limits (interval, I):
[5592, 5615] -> 18.3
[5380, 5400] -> 19.0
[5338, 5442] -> 18.6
